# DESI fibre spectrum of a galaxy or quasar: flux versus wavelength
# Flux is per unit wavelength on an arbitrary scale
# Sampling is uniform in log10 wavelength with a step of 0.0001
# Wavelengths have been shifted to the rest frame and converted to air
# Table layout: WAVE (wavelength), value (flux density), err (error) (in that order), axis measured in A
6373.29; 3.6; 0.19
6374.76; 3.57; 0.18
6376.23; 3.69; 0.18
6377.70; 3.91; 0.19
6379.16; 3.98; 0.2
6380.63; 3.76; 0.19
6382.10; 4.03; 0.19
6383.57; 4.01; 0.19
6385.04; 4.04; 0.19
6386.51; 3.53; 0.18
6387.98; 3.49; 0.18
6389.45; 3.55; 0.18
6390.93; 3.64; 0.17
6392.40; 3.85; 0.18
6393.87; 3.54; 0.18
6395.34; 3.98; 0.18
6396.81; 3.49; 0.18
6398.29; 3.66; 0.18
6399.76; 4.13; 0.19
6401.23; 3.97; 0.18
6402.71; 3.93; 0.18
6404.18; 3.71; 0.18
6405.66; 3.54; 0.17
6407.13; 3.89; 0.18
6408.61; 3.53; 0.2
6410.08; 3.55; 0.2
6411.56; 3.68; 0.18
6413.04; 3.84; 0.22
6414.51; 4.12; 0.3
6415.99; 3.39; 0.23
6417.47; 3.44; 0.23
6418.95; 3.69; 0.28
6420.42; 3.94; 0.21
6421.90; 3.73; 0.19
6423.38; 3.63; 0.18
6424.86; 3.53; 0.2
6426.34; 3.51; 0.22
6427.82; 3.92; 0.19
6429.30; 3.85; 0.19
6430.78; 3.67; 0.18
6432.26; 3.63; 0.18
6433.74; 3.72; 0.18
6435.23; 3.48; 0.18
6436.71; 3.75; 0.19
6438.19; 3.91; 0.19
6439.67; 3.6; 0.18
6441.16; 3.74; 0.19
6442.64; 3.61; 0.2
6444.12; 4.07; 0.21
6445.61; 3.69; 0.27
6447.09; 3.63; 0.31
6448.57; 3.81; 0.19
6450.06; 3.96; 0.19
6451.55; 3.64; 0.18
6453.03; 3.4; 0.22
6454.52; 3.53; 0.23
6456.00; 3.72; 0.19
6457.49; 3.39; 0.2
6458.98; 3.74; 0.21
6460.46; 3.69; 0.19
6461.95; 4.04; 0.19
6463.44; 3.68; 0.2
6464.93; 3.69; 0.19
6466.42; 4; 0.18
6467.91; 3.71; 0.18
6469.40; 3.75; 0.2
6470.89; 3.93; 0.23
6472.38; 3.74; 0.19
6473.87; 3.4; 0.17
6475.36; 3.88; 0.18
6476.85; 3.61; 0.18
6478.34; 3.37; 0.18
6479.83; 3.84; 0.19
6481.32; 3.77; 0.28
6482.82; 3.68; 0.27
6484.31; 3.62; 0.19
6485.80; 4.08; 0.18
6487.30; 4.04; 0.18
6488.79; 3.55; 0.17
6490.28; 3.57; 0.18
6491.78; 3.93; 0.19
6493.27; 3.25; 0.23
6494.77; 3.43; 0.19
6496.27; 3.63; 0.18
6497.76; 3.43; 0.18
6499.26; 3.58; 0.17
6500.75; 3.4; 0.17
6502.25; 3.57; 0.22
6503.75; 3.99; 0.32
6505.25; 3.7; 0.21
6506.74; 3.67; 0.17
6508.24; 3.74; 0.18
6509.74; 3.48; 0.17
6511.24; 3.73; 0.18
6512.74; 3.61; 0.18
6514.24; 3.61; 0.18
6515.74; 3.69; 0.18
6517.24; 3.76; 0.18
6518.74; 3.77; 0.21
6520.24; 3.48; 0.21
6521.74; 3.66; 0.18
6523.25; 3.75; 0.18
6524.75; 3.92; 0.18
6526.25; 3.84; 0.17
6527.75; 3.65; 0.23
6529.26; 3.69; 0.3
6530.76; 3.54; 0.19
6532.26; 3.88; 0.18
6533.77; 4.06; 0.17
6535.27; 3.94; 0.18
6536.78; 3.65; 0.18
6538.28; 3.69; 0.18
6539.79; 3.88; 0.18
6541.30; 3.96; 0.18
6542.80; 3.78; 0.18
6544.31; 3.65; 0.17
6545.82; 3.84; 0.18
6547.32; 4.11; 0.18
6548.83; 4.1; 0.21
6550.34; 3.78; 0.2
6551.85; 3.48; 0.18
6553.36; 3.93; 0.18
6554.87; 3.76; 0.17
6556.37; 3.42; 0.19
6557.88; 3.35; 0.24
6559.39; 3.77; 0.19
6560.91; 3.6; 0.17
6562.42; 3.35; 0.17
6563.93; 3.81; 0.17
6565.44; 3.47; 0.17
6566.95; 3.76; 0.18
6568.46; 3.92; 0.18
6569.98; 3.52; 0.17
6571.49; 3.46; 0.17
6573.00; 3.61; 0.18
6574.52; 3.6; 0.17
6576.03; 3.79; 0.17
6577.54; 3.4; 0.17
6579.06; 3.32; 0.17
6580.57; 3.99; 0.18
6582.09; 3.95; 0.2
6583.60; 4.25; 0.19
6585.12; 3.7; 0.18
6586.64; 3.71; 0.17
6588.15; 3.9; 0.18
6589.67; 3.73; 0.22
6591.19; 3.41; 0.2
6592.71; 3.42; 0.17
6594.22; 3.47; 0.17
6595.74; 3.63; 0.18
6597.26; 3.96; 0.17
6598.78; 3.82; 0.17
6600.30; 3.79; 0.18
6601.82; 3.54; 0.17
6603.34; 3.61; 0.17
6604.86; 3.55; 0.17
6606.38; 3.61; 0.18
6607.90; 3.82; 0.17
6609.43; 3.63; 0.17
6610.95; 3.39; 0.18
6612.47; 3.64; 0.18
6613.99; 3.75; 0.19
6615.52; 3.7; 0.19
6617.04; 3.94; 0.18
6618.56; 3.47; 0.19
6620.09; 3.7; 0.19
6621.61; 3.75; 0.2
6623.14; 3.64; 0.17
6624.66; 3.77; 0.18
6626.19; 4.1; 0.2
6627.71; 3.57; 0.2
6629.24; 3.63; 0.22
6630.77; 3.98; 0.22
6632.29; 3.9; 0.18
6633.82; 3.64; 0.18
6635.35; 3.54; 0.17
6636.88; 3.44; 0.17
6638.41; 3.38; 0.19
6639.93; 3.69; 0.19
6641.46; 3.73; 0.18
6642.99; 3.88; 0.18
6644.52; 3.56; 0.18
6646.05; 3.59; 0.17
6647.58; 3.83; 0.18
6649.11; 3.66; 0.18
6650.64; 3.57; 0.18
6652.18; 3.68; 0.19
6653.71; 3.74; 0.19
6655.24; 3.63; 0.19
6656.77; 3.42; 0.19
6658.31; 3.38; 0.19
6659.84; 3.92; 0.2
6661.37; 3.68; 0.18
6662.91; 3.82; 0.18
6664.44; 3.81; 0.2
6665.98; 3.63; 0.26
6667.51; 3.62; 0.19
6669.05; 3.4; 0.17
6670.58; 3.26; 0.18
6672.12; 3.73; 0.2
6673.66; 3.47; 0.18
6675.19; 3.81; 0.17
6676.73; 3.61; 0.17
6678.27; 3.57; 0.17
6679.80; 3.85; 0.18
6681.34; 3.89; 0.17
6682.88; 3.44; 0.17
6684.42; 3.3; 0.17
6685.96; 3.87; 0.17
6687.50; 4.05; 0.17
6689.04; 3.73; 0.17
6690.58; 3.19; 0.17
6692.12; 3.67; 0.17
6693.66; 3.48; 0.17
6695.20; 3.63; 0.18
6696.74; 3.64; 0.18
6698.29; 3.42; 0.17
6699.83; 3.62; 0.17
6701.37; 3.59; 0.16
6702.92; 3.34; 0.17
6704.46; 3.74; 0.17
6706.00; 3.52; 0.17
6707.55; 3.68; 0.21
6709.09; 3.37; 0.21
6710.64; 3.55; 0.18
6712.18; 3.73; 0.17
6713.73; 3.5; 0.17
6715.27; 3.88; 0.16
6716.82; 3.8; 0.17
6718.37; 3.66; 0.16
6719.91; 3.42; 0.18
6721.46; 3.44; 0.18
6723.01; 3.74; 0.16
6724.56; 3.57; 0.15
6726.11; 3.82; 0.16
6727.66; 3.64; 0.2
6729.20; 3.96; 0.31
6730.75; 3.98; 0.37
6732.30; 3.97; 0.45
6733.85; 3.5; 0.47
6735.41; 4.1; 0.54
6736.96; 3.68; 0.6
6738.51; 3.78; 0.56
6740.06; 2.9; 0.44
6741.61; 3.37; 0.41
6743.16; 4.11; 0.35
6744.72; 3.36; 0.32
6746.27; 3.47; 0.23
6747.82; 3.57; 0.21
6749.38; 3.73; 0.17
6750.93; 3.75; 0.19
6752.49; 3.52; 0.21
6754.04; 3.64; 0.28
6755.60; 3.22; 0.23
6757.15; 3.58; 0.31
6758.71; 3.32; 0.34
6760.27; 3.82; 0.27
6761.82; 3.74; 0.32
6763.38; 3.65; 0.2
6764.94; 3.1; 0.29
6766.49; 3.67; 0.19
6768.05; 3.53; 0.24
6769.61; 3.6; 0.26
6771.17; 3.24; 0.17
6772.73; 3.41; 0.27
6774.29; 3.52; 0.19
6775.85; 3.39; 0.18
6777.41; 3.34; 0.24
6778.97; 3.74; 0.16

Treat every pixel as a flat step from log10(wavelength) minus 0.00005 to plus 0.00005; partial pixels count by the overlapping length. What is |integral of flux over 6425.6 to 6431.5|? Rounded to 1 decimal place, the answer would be 22.1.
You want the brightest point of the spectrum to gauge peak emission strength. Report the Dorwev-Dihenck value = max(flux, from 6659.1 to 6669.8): 3.92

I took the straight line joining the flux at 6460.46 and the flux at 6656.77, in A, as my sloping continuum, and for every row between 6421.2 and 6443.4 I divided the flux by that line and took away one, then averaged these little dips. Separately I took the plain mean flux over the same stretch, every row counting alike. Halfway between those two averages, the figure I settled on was 1.84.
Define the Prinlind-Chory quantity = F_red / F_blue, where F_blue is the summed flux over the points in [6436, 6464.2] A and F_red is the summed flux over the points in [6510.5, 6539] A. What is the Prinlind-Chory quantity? 1.00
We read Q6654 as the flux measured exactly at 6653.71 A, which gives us 3.74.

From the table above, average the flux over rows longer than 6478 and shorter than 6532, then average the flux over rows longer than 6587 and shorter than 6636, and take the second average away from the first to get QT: -0.02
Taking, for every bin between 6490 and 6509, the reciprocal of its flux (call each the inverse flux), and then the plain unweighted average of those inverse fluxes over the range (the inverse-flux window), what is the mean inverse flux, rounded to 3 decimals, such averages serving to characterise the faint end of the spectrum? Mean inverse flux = 0.278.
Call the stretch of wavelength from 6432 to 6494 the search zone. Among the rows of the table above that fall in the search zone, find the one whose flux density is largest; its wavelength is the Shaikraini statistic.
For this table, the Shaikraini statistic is 6485.80 A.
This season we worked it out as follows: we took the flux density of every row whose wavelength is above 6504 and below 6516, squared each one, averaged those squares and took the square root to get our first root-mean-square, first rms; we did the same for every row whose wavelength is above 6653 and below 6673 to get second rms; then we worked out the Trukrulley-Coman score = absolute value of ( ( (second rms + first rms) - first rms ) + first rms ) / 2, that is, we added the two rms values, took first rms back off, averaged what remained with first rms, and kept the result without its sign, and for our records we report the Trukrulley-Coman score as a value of 3.639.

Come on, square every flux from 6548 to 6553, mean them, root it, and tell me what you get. 3.80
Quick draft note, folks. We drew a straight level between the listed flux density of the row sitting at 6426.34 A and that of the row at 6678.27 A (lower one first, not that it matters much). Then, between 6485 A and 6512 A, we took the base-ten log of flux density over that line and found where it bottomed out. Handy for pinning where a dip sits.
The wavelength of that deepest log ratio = 6493.27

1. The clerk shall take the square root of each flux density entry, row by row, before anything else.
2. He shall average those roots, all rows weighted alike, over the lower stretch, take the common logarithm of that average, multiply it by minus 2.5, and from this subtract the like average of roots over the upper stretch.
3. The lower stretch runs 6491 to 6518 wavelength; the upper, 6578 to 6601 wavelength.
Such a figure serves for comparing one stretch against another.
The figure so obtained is -2.63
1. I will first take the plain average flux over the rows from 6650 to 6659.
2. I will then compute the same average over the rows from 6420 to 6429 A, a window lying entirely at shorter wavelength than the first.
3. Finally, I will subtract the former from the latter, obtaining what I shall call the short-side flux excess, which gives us 0.14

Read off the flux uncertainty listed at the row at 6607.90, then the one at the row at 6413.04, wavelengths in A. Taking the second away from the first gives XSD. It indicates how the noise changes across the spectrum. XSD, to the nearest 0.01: -0.05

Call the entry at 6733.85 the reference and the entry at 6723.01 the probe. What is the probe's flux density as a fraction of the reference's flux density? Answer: 1.07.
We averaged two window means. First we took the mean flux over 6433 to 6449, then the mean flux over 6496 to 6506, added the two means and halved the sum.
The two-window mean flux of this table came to 3.67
